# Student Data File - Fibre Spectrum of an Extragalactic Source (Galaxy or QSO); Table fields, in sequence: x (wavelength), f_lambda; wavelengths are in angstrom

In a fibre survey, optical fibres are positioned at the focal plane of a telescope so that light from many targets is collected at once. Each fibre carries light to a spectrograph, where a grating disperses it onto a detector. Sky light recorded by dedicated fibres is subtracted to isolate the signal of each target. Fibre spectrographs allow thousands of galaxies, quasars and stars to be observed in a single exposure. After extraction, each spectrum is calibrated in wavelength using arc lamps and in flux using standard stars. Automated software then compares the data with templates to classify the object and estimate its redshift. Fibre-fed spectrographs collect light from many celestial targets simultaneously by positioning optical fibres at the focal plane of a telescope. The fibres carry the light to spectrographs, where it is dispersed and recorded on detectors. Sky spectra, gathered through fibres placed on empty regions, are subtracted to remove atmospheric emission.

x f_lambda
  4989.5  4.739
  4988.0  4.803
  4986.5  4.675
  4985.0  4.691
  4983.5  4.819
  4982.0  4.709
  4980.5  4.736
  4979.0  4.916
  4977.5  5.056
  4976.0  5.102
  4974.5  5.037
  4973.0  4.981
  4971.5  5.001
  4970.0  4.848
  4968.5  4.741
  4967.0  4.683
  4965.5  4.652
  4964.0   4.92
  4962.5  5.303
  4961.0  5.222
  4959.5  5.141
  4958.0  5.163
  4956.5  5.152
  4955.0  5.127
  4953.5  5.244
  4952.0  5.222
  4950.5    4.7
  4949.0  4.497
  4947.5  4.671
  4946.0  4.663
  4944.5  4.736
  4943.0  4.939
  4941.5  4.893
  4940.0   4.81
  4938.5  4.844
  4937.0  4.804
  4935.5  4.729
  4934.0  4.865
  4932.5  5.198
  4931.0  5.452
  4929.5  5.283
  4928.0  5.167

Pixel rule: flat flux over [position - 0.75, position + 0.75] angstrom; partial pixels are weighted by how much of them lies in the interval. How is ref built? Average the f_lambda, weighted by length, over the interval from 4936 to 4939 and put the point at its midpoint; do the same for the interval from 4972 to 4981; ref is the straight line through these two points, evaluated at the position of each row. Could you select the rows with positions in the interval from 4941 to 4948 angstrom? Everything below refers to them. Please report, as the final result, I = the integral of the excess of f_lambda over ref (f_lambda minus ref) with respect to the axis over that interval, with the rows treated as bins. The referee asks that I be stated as -0.4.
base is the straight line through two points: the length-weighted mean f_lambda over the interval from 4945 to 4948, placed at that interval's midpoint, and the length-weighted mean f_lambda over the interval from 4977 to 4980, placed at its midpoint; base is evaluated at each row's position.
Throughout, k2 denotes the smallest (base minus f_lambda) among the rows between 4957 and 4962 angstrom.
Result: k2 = -0.42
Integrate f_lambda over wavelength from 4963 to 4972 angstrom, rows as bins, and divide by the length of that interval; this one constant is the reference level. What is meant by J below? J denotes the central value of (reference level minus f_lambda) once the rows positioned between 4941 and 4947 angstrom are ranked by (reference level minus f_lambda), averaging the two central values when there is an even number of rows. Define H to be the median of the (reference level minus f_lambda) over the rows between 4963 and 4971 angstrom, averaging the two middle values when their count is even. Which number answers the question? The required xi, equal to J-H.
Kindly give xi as -0.07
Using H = 0.07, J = 0.00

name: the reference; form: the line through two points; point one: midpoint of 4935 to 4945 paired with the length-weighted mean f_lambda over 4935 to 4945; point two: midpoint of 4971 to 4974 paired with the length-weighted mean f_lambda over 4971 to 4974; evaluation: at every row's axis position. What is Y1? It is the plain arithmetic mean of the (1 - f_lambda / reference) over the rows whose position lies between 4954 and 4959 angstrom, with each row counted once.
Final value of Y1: -0.05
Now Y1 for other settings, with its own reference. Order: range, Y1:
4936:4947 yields 0.00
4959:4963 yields -0.06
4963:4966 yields 0.03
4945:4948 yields 0.04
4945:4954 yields 0.01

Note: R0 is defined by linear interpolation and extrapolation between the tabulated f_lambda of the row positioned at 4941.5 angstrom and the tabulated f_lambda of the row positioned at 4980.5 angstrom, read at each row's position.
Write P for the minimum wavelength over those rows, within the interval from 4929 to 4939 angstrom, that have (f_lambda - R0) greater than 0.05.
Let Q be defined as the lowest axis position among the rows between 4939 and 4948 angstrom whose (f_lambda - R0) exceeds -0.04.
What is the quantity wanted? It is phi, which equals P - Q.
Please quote -12.0 angstrom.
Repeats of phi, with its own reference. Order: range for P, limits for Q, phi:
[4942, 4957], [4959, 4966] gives -16.5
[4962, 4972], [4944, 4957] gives 10.5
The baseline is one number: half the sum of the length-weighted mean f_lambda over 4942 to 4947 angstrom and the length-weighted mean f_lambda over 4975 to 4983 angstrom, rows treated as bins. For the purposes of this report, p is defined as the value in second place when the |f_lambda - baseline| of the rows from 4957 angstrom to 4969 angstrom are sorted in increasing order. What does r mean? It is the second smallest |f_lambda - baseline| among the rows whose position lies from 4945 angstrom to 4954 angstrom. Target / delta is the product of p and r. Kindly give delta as 0.017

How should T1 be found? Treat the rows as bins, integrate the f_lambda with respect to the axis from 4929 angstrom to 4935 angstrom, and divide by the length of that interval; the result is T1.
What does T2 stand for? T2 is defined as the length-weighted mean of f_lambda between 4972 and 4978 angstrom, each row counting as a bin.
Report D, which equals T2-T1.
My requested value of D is -0.1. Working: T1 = 5.18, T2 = 5.04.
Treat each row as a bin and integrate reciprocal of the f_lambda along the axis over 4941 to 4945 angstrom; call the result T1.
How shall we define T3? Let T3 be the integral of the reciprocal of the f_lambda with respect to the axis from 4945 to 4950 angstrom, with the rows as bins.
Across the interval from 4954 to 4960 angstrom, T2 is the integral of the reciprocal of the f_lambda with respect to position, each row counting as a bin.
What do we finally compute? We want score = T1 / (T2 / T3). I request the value 0.76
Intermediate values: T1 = 0.82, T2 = 1.17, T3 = 1.08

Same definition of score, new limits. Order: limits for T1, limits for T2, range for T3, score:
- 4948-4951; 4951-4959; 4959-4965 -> 0.49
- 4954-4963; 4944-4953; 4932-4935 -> 0.55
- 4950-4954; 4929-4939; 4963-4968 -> 0.42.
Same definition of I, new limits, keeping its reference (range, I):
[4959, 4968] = 0.5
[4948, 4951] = -0.8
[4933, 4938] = 0.1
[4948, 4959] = 1.4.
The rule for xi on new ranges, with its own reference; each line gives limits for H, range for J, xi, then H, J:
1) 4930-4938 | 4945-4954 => 0.18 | -0.05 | 0.13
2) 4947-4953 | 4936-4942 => -0.14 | 0.13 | -0.01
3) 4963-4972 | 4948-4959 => -0.36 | 0.02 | -0.34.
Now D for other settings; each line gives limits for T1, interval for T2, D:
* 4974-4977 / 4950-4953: -0.1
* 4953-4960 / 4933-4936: -0.3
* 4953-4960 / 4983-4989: -0.4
